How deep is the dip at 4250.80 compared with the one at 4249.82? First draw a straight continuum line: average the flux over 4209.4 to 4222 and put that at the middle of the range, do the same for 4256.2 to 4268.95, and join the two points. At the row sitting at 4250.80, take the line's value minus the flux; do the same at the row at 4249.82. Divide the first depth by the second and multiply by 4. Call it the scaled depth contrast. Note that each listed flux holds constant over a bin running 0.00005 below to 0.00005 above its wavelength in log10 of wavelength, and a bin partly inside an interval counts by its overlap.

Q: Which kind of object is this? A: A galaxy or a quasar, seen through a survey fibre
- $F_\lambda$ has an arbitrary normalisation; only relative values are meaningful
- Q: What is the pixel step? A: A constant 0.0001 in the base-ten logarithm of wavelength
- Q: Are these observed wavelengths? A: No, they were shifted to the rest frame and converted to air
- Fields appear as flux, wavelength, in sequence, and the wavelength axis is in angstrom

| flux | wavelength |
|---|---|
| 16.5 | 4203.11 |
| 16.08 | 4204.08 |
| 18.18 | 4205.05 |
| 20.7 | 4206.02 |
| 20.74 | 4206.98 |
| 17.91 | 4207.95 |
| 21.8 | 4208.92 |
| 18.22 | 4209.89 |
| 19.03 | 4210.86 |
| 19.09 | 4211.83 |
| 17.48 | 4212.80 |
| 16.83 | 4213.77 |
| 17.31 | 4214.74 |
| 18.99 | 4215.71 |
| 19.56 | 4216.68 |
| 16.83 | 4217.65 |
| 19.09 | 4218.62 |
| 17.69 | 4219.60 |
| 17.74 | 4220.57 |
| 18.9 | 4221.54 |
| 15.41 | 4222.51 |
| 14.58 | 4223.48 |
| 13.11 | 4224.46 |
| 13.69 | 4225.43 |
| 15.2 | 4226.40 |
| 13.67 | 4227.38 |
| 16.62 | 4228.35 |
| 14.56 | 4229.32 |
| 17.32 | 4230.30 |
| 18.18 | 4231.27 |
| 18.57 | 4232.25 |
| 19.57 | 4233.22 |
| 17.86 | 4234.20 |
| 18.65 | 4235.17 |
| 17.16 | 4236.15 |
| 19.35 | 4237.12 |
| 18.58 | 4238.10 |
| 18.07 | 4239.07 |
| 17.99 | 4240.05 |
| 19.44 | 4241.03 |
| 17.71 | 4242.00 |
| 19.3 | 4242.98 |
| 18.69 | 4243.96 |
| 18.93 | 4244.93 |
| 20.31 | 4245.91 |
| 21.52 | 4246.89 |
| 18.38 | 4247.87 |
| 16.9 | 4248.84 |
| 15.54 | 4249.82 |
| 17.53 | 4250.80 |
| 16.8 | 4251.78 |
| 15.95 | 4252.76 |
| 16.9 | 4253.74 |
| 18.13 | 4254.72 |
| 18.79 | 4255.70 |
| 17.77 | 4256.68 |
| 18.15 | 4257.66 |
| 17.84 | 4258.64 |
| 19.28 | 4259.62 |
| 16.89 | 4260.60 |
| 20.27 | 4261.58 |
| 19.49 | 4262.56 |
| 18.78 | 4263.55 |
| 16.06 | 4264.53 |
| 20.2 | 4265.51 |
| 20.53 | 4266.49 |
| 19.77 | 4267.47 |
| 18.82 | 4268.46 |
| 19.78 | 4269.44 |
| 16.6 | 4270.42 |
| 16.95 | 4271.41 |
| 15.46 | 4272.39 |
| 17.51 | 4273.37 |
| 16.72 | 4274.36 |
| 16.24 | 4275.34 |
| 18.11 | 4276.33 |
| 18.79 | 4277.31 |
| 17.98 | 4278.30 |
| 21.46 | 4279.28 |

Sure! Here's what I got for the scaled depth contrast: 1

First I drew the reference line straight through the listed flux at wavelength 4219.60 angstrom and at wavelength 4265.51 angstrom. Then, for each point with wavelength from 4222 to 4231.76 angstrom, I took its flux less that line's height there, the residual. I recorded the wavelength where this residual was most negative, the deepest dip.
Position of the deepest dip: 4224.46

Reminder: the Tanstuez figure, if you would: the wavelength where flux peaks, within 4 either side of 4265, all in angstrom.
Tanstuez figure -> 4266.49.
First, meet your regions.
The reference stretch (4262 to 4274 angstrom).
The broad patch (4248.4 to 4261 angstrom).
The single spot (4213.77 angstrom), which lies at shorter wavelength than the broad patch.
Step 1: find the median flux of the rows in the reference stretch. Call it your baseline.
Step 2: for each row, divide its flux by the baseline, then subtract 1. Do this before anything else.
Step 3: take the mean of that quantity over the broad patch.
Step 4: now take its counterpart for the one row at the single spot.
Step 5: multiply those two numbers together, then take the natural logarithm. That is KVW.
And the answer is -4.9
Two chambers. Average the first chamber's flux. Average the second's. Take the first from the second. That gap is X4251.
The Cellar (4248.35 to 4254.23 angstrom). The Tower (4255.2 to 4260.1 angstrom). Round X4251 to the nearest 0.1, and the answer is 1.8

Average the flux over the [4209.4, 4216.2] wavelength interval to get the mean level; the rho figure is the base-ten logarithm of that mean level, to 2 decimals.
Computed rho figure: 1.26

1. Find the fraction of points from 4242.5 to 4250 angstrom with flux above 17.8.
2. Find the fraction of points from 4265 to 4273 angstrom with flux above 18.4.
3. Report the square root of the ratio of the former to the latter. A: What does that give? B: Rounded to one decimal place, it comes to 1.1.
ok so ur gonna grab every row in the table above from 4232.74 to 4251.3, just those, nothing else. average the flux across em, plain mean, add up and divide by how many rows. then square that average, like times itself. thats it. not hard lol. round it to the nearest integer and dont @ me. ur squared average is 342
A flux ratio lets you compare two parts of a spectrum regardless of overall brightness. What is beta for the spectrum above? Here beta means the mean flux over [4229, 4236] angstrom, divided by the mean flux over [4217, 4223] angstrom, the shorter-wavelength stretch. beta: 1.01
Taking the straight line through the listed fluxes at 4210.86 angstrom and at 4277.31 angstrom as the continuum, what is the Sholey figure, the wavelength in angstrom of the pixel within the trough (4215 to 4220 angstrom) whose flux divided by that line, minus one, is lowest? 4217.65 angstrom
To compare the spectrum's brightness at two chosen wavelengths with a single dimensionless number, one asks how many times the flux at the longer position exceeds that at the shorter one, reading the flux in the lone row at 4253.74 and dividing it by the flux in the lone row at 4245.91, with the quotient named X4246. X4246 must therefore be 0.83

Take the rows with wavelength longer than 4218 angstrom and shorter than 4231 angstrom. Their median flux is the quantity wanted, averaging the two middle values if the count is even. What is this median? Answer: 15.4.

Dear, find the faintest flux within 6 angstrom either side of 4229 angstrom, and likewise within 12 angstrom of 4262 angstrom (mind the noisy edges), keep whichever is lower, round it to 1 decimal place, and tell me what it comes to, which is 13.1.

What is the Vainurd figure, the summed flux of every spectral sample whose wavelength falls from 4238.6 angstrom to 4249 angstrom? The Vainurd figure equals 207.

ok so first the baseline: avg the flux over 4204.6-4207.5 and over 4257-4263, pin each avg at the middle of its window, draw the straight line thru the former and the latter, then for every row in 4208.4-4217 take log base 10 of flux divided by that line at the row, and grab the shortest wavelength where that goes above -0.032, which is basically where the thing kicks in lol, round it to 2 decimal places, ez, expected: 4208.92 angstrom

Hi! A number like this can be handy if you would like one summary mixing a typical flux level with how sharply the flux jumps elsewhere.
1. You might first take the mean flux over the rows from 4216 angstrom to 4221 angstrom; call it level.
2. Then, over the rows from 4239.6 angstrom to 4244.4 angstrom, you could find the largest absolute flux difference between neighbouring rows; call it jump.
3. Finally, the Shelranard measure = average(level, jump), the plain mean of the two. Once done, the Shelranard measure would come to 10.0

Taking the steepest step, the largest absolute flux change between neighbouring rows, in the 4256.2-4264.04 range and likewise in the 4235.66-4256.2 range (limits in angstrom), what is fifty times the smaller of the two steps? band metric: 157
